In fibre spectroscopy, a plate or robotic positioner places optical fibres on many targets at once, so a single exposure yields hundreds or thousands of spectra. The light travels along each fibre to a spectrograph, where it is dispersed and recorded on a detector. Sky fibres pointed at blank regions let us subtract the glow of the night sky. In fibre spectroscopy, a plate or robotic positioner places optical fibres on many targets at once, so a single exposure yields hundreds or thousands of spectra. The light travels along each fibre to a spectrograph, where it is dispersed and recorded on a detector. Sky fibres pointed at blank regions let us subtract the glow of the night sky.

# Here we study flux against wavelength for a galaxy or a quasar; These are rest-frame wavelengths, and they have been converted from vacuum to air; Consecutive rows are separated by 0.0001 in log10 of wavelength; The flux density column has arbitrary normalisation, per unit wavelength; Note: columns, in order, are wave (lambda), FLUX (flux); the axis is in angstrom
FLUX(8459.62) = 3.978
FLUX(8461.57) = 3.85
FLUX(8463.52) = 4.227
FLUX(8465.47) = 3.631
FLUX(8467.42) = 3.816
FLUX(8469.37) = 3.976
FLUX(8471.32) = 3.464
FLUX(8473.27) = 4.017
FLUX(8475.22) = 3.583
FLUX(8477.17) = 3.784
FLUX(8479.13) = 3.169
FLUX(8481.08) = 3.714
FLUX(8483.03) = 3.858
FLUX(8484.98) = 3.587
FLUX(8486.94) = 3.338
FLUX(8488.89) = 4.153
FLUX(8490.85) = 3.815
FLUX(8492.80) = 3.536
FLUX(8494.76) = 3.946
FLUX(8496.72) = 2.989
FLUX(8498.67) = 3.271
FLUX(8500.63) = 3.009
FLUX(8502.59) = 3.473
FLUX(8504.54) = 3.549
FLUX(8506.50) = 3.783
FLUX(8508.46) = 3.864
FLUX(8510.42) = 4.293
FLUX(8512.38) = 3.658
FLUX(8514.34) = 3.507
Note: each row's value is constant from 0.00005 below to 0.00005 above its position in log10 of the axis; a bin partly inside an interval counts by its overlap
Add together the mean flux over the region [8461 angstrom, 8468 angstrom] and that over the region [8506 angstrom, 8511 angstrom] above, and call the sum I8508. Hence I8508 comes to 7.86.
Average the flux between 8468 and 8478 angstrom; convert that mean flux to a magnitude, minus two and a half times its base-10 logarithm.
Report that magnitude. -1.44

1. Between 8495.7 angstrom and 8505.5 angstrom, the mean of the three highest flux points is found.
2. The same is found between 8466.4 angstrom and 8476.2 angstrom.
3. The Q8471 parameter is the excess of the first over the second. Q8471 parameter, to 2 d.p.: -0.51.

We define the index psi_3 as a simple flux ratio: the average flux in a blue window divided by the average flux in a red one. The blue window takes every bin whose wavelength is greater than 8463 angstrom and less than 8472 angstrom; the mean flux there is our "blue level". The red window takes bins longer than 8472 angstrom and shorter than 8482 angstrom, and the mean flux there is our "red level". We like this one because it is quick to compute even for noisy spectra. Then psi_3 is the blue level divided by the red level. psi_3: 1.05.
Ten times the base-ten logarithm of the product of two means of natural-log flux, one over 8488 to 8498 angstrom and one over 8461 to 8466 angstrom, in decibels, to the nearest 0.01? 2.47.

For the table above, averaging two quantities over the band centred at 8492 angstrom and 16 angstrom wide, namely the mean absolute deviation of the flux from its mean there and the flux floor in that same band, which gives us 1.64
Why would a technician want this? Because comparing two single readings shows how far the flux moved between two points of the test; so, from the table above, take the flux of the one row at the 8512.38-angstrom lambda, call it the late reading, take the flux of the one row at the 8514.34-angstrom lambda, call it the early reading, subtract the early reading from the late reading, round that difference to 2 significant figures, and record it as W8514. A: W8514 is 0.15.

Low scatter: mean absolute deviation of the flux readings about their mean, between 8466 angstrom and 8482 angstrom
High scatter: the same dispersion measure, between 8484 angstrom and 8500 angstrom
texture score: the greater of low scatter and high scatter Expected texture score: 0.296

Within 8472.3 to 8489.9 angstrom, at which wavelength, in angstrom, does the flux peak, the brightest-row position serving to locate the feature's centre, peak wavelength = 8488.89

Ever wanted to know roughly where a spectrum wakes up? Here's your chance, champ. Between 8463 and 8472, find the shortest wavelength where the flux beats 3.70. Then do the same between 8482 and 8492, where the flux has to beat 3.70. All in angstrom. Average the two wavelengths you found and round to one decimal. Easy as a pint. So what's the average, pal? 8473.3 angstrom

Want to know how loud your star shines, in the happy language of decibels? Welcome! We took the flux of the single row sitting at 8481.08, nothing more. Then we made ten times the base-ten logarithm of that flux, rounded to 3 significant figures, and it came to 5.70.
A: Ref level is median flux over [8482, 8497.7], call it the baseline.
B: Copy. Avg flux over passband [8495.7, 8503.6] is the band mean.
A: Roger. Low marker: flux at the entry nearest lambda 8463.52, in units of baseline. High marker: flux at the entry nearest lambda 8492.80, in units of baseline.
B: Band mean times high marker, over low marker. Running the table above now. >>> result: 2.7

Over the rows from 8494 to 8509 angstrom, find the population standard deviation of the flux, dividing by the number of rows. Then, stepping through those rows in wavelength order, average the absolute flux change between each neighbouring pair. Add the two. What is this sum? 0.68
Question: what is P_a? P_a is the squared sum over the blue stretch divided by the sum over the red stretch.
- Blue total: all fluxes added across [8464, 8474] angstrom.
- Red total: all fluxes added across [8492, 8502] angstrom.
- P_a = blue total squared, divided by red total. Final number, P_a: 21.3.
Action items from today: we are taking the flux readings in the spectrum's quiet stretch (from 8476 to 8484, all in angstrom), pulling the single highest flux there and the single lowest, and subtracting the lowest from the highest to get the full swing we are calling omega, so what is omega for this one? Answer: 0.69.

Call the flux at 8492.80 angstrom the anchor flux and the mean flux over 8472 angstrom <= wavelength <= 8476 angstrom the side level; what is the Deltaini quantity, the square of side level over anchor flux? 1.15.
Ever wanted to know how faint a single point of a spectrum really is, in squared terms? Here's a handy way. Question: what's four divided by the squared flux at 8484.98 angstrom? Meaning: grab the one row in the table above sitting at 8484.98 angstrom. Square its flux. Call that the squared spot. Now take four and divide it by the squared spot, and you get 0.311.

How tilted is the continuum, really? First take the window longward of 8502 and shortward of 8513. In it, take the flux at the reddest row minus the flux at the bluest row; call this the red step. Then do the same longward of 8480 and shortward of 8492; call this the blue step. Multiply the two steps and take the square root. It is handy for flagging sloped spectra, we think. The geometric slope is 0.14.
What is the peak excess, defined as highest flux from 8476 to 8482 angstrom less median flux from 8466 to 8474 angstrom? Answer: -0.1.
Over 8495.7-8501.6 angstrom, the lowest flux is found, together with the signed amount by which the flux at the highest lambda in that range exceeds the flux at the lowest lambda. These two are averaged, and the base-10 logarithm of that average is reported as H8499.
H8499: 0.177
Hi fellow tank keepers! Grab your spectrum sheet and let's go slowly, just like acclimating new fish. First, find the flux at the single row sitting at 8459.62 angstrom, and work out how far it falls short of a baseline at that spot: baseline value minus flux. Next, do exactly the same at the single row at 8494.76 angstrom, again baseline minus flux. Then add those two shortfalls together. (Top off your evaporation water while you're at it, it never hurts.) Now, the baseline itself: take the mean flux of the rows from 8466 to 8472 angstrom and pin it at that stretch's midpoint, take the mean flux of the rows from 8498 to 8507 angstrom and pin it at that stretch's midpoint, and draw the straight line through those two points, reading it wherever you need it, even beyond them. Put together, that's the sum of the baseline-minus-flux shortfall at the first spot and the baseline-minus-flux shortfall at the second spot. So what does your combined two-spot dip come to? -0.58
